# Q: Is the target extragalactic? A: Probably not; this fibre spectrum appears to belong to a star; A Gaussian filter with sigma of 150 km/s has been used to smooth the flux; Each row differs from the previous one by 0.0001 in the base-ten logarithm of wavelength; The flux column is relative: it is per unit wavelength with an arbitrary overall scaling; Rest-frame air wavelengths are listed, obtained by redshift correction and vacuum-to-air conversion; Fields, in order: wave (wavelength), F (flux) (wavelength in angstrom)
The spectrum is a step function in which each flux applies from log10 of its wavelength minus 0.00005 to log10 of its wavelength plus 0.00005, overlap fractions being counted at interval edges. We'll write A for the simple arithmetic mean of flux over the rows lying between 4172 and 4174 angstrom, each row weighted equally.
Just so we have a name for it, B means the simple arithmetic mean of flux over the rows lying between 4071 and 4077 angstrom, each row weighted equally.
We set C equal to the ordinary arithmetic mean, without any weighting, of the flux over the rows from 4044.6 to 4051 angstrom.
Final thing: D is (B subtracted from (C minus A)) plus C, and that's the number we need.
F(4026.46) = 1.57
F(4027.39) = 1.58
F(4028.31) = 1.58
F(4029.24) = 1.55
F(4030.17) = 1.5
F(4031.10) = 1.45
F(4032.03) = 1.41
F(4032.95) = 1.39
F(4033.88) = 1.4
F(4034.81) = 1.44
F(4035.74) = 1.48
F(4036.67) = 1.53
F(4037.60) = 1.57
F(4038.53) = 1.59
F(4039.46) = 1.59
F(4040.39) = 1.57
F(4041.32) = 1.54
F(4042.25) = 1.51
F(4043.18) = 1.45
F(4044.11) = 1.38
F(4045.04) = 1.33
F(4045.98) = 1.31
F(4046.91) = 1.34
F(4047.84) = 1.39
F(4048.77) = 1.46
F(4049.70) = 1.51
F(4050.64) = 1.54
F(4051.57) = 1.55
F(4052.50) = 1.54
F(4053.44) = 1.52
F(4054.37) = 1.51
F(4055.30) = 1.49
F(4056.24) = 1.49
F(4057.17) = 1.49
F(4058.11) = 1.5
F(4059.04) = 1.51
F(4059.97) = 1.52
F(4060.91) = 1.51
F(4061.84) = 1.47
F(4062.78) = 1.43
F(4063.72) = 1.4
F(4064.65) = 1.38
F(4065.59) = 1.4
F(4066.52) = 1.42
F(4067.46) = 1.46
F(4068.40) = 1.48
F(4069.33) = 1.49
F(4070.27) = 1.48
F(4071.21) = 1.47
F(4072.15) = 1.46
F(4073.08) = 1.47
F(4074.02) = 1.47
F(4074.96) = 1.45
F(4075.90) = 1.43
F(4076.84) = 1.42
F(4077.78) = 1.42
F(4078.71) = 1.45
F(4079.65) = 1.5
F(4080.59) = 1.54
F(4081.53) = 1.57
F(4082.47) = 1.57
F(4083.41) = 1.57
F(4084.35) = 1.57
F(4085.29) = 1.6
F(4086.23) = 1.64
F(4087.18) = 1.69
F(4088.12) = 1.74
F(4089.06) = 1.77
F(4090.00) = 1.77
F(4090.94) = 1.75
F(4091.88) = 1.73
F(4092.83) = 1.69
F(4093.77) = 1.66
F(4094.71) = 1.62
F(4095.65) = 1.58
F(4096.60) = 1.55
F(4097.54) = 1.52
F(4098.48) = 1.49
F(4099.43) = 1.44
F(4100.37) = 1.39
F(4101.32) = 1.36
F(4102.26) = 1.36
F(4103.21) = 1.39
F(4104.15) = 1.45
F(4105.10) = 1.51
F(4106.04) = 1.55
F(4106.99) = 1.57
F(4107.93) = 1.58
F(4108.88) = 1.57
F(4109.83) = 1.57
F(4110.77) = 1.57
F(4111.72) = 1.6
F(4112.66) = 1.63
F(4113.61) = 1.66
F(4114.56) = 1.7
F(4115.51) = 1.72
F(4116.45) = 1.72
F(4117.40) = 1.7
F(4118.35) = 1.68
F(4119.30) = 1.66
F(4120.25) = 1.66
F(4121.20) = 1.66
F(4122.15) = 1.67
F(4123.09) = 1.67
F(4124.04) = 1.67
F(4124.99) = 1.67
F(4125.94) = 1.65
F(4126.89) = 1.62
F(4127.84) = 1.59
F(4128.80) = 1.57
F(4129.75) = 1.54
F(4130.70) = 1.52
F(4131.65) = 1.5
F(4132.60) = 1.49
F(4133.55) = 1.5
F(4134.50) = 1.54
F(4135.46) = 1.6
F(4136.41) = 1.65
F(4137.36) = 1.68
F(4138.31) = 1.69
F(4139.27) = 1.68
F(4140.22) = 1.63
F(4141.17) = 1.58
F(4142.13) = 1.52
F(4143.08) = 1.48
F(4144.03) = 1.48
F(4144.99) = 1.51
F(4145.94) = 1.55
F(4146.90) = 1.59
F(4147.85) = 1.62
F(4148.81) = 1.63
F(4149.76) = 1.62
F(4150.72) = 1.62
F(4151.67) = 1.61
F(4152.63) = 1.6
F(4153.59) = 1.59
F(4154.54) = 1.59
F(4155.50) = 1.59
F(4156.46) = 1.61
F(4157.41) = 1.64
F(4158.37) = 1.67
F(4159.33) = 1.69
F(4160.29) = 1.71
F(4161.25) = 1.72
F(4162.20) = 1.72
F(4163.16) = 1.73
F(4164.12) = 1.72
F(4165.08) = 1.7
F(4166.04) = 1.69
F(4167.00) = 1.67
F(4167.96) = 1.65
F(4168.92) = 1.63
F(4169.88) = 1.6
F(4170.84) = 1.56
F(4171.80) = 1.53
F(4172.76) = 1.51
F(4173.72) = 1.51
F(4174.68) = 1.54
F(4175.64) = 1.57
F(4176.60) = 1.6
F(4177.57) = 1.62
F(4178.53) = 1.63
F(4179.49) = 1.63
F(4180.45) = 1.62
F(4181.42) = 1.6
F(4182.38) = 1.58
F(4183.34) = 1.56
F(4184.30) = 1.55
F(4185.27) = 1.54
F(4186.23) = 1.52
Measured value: -0.14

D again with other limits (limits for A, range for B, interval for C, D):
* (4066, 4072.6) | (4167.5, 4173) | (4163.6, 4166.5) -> 0.36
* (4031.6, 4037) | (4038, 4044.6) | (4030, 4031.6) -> -0.01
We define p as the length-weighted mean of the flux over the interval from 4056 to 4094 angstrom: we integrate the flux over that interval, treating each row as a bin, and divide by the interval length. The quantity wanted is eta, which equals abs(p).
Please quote 1.53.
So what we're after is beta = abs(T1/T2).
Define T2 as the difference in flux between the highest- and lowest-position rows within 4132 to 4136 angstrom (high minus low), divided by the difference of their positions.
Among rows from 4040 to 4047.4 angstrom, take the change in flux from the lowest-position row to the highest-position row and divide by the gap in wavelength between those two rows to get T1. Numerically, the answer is 0.9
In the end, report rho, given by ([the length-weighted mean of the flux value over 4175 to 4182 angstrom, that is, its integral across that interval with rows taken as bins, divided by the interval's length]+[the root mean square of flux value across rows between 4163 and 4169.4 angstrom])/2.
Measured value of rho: 1.646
